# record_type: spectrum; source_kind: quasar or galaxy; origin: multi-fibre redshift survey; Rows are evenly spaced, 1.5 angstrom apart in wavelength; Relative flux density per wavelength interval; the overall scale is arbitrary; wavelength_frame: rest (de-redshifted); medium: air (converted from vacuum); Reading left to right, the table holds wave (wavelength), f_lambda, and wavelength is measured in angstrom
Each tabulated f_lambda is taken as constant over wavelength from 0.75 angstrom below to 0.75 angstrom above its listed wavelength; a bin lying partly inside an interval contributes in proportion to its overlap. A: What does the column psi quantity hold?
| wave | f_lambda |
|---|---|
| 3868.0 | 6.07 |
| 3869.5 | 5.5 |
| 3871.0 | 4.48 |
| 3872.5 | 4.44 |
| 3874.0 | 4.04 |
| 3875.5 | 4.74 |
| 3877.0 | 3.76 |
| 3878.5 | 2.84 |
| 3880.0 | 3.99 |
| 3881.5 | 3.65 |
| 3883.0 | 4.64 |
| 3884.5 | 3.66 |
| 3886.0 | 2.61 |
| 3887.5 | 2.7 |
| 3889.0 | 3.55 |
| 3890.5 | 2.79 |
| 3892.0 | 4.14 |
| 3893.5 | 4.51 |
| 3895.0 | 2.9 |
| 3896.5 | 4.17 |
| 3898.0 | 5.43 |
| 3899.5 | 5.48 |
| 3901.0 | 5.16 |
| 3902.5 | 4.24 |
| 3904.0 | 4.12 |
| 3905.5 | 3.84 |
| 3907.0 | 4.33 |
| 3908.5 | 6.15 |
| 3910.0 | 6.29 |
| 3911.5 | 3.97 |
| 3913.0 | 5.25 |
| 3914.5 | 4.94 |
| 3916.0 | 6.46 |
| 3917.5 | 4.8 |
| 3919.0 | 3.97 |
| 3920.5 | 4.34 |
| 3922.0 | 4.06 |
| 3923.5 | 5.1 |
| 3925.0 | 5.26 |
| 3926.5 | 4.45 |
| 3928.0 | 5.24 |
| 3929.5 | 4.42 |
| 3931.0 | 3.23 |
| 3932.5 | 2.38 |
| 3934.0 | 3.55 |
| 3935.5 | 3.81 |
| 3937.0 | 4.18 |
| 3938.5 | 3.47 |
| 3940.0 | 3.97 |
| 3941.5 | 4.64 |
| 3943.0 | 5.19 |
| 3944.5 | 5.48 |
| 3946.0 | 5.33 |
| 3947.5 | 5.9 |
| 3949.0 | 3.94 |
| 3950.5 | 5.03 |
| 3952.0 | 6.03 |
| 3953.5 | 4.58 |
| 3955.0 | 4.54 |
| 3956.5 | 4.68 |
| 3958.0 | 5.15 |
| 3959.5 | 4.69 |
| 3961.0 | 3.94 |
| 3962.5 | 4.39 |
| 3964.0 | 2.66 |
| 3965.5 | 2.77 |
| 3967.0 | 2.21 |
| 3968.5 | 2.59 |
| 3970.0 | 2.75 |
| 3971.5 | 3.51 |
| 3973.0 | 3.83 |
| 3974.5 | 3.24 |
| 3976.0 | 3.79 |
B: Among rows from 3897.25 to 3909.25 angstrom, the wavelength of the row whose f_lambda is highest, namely 3908.5 angstrom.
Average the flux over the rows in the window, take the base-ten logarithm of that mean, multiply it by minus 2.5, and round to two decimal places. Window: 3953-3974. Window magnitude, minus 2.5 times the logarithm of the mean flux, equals -1.43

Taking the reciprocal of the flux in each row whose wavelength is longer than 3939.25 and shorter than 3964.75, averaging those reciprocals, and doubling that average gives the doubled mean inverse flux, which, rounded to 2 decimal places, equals 0.44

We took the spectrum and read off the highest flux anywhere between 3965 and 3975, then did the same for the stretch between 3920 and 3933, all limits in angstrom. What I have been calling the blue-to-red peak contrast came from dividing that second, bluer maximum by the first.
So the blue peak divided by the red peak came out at 1.37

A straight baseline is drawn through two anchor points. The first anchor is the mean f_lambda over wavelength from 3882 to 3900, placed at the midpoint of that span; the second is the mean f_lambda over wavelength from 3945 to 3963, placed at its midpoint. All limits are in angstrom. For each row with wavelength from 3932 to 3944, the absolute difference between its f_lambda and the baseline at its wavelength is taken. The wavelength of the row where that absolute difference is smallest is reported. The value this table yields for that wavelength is 3941.5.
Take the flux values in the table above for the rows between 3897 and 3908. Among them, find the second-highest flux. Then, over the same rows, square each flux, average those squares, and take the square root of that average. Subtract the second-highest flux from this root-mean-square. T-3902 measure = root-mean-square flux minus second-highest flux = -0.7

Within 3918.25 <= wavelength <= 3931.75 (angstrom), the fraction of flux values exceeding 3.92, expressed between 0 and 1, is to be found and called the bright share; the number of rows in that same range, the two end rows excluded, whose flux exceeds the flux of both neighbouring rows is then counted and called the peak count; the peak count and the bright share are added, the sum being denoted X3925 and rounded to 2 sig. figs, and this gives 3.9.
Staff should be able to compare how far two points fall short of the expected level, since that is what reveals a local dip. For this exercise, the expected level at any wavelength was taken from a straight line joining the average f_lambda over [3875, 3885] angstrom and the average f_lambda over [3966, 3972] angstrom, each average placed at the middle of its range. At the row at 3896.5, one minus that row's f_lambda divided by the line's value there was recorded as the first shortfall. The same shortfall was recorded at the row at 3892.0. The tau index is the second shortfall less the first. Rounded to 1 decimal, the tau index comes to 0.0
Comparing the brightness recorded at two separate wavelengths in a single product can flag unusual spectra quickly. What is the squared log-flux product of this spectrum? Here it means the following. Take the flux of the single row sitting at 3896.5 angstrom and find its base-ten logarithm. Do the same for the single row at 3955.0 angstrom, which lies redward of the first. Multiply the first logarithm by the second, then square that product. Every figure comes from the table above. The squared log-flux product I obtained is 0.166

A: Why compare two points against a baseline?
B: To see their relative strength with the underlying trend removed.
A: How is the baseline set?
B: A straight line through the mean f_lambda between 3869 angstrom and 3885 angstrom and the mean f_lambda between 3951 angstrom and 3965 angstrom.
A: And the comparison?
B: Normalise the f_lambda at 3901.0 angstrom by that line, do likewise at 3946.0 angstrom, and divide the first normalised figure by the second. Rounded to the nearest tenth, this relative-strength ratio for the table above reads 1.0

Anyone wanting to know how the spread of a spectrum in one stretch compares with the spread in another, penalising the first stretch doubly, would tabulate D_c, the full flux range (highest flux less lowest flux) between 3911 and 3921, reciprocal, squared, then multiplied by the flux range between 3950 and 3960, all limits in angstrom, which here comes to 0.24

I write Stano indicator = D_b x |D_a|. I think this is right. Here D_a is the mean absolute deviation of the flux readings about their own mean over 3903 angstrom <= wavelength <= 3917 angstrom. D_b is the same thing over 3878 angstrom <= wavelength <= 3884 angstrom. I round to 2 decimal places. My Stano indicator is 0.47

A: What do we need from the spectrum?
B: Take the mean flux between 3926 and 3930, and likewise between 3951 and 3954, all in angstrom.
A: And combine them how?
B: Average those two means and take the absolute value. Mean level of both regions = 5.0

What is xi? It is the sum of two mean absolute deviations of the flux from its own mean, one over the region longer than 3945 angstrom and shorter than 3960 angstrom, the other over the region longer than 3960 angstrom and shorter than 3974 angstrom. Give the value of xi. 1.2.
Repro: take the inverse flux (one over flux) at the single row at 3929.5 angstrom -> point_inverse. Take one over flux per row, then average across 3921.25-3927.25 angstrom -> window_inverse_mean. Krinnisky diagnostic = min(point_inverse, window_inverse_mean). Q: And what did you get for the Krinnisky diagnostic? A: 0.214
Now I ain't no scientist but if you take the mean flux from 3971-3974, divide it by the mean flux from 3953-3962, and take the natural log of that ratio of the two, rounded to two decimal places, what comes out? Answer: -0.23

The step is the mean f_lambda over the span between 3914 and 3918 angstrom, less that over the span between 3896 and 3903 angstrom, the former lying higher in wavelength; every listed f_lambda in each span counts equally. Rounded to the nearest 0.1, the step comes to 0.5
